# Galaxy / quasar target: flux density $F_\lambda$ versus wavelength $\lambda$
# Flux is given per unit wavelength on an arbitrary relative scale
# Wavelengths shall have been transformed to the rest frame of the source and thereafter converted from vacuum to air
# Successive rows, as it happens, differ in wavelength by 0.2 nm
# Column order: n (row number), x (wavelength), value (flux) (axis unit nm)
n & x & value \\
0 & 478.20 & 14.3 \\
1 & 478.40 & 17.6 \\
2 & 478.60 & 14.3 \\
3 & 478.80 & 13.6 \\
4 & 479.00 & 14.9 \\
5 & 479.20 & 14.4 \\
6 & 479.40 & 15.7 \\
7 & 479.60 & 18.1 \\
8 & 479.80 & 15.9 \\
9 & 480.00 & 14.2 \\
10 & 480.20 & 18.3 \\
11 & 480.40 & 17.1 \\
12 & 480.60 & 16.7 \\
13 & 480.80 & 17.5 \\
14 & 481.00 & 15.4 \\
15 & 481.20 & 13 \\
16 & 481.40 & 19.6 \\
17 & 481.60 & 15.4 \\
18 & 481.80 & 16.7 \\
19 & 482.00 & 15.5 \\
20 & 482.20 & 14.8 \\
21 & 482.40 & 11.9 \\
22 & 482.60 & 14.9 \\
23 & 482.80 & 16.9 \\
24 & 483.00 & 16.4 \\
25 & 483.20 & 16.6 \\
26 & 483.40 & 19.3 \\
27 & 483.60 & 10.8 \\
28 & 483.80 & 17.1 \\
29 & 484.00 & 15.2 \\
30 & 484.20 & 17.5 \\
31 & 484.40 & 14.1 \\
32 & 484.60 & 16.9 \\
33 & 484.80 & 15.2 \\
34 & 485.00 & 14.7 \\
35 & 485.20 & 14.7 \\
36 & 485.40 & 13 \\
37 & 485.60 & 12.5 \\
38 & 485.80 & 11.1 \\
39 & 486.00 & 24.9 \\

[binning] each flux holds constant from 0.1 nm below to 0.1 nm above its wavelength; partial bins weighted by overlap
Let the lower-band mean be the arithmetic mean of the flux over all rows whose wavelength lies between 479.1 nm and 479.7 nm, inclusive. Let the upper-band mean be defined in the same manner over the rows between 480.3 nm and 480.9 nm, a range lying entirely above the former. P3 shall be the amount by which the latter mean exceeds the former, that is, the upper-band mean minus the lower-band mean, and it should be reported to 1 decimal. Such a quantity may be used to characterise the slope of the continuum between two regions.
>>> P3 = 1.0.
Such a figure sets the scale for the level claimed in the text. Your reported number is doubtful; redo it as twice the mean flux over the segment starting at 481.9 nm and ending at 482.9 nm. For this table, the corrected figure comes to 29.6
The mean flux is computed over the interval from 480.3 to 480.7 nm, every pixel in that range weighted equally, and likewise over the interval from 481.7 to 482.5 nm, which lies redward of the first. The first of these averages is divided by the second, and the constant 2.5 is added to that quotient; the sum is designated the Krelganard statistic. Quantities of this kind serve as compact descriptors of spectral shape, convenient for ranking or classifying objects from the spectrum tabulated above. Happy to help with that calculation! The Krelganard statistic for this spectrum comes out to 3.65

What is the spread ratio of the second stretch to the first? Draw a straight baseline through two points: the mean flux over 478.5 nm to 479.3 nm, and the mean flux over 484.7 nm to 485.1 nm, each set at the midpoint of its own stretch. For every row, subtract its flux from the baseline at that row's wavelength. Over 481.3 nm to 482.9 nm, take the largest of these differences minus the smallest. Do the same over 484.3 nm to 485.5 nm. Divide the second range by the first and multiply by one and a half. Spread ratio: 0.8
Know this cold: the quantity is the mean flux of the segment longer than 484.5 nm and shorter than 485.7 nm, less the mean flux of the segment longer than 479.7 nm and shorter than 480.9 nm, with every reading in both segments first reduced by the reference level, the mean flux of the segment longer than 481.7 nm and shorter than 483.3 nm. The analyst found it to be -2.1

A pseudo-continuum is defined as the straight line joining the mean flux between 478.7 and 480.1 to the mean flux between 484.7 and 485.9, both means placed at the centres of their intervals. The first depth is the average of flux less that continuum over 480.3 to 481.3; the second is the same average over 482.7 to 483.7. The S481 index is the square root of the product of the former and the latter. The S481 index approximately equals 1.4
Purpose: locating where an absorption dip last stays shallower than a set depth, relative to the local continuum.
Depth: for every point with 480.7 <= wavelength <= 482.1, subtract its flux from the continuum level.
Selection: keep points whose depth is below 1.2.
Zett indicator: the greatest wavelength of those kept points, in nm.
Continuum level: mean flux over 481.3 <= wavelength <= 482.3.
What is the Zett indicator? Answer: 482.00 nm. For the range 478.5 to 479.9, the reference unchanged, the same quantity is 479.80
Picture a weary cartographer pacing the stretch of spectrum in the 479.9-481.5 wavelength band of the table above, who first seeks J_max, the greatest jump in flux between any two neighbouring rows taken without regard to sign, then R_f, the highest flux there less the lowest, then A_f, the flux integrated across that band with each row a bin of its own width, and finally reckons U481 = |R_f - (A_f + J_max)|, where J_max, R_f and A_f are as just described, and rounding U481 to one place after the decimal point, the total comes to 26.4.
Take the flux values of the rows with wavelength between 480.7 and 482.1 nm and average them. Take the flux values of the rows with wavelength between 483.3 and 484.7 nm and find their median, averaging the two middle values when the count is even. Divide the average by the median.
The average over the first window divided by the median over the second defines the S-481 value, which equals 0.96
